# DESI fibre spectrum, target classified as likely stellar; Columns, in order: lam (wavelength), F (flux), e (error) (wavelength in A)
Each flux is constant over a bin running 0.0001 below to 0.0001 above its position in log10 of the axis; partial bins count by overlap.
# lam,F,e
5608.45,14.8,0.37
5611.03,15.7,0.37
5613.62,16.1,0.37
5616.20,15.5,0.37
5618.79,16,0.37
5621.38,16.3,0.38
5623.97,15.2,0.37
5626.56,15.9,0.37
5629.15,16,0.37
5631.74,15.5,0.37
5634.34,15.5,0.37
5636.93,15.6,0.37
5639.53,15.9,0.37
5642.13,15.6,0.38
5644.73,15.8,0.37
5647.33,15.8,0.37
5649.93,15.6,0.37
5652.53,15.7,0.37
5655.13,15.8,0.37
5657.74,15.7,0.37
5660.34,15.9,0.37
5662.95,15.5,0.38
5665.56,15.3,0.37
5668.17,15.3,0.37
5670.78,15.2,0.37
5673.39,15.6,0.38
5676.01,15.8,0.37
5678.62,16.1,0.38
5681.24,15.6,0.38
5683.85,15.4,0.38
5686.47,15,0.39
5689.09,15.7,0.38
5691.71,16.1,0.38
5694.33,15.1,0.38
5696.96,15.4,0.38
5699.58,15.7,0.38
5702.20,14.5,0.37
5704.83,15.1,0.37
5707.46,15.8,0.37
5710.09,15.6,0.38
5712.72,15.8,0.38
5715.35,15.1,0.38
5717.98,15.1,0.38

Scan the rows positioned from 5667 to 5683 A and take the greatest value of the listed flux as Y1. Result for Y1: 16.1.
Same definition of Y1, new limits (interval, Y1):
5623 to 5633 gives 16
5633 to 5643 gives 15.9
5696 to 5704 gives 15.7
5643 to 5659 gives 15.8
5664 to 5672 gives 15.3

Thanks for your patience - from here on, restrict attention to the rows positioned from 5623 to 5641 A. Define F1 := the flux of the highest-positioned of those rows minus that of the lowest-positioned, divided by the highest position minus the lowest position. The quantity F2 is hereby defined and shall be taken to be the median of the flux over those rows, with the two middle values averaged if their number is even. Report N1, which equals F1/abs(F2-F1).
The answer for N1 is 0.0029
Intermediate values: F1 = 0.04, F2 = 15.6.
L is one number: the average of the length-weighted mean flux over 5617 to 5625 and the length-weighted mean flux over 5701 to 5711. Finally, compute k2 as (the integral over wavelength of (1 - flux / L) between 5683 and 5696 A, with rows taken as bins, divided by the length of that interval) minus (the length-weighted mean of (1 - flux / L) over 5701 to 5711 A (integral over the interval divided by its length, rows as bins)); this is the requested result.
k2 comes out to -0.014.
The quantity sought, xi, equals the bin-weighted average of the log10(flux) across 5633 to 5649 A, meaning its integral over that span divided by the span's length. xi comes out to 1.20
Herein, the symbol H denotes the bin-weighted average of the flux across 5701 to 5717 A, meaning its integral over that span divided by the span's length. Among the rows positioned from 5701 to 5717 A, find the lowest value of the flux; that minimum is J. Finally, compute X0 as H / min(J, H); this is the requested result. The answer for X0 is 1.06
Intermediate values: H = 15.3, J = 14.5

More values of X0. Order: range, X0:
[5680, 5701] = 1.03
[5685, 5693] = 1.04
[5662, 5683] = 1.02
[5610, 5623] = 1.03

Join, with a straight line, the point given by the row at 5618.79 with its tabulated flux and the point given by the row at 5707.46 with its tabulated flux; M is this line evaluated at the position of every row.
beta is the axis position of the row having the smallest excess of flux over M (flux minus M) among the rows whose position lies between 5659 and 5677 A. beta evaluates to 5670.78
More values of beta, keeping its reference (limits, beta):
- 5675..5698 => 5686.47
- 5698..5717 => 5702.20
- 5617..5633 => 5623.97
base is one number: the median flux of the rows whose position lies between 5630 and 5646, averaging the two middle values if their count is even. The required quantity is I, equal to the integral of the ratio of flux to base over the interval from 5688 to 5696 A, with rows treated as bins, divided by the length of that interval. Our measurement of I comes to 1.001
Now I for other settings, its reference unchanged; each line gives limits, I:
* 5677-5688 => 0.996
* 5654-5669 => 0.999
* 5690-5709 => 0.987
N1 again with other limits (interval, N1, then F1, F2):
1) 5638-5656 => -0.0004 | -0.01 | 15.8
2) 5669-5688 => -0.0008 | -0.01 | 15.6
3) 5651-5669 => -0.0016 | -0.03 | 15.7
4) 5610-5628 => 0.0008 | 0.01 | 15.9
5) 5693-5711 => 0.0021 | 0.03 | 15.4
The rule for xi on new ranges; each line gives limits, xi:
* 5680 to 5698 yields 1.19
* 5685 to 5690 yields 1.18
